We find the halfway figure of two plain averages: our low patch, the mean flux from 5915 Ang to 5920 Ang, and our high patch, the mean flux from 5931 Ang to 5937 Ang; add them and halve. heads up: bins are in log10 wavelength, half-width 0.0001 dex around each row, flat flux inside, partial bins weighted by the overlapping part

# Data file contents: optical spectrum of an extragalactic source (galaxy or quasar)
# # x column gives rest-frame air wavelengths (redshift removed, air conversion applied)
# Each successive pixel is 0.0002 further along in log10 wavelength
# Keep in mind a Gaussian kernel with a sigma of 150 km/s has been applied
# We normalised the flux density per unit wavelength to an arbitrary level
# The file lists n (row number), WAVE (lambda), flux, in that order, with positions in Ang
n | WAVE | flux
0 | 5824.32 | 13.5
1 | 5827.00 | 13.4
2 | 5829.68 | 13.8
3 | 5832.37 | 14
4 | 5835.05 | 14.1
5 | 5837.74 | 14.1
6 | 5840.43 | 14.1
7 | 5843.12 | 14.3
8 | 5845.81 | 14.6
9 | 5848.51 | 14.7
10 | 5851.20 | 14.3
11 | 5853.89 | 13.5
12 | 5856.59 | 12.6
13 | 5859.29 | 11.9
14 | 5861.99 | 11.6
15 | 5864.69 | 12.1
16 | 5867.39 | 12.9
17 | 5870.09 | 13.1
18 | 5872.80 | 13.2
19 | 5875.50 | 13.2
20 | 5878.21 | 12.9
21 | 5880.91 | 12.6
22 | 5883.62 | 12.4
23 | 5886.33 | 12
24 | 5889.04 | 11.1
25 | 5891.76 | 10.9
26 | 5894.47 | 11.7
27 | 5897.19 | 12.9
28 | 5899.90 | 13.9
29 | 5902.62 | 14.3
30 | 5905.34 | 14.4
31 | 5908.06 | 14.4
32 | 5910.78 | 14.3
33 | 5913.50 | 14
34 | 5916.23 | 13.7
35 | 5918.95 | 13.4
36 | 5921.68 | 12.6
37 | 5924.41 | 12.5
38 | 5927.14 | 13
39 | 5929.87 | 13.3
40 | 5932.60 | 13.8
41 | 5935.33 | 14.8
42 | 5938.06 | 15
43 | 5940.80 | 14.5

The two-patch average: 13.9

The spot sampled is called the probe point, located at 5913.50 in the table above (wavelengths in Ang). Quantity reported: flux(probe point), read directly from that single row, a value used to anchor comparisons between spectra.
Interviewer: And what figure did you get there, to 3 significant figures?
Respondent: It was 14.0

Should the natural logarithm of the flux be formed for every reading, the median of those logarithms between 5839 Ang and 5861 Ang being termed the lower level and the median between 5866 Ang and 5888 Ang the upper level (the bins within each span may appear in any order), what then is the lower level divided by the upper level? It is 1.04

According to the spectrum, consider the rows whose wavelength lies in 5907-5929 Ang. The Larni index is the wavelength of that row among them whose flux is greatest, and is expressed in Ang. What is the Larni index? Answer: 5908.06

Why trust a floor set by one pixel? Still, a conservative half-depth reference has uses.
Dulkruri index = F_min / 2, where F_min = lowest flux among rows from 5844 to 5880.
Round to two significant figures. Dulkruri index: 5.8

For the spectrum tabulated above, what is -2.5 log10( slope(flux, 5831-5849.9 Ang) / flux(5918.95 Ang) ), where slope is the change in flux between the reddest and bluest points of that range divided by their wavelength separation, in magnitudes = 6.2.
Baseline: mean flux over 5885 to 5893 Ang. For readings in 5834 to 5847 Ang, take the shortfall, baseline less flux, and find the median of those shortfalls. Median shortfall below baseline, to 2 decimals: -2.77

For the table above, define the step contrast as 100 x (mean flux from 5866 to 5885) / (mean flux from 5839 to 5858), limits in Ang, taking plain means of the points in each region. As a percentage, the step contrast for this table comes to 92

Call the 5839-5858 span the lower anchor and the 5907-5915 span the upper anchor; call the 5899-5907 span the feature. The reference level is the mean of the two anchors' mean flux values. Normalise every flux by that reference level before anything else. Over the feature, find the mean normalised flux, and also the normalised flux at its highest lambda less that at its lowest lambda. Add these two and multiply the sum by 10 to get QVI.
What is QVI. 10.4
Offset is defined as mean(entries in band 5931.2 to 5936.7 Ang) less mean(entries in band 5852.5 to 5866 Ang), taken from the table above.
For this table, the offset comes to 2.0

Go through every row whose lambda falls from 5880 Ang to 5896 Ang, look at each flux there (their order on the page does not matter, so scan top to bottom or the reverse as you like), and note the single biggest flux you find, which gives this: 12.6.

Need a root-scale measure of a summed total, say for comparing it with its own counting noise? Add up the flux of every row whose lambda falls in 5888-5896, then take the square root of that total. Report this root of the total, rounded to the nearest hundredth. 5.81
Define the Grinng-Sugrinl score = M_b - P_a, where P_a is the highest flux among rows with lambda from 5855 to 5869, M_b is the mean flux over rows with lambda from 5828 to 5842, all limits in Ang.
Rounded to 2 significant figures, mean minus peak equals 1.1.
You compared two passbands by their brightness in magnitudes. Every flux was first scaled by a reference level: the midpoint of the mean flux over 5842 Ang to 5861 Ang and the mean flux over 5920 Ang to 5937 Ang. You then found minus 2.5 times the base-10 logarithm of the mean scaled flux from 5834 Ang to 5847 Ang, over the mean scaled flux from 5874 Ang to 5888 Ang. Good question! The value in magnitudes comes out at -0.13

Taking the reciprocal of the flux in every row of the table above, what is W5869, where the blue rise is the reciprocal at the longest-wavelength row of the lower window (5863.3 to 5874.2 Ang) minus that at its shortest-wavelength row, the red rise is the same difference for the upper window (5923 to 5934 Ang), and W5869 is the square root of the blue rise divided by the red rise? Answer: 1.0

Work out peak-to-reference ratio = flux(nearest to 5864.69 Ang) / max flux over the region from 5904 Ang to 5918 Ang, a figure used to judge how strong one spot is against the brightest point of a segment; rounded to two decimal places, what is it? 0.84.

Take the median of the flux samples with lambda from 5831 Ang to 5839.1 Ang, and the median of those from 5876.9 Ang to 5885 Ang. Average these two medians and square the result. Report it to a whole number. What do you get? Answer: 178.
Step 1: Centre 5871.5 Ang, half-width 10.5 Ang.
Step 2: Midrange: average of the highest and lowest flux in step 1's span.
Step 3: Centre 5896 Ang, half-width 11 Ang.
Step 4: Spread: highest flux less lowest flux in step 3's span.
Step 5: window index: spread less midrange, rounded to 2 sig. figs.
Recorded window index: -8.9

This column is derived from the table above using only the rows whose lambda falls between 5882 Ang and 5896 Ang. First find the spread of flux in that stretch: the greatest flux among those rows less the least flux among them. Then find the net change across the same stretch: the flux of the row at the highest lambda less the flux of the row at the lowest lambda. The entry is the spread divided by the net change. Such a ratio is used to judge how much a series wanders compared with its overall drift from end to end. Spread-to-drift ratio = -2.1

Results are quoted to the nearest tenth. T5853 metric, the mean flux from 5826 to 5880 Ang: 13.4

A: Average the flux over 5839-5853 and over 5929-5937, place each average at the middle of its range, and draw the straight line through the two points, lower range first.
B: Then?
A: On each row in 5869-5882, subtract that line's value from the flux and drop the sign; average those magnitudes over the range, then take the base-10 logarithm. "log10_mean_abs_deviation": 0.1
